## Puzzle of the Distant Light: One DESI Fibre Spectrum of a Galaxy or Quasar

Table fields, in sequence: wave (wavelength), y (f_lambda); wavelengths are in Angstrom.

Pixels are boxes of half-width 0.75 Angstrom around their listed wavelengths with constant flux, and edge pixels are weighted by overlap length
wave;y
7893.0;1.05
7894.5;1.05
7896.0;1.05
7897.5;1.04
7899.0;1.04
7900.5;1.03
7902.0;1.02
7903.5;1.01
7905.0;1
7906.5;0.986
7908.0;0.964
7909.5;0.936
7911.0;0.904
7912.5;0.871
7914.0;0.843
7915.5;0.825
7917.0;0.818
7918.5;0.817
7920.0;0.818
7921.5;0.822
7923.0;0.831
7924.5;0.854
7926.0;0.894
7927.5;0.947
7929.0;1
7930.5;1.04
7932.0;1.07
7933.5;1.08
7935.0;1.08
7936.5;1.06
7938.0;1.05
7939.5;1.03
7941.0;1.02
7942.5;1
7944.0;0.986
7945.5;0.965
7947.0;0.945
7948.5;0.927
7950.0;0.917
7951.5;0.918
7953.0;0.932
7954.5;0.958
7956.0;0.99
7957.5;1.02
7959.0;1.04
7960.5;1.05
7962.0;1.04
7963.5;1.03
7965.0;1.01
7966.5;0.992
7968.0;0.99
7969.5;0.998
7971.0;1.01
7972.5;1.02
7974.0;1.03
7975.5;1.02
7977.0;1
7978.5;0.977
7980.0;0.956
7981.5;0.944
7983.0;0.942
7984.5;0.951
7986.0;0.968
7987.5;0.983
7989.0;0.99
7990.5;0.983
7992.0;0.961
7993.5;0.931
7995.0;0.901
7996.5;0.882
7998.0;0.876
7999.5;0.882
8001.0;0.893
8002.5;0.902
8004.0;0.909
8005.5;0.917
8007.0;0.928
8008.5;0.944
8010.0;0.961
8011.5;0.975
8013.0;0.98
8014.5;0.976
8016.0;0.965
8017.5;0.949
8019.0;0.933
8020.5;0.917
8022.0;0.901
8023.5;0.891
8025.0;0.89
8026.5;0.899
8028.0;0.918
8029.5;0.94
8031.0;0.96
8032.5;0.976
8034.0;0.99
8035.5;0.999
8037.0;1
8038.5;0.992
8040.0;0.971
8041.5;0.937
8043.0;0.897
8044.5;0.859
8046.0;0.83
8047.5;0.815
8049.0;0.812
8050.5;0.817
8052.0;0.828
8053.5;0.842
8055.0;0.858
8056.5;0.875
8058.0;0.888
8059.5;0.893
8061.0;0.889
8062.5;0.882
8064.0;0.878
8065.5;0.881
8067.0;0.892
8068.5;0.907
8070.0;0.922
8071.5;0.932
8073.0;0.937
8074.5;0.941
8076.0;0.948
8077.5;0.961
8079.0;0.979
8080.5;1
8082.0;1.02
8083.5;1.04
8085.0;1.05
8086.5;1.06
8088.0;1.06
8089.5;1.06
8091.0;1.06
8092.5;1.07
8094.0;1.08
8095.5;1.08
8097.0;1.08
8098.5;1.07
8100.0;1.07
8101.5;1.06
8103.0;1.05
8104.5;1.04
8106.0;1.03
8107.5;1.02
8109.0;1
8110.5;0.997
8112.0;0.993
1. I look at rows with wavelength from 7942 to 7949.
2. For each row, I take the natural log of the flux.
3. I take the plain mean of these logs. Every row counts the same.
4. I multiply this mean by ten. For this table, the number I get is -0.4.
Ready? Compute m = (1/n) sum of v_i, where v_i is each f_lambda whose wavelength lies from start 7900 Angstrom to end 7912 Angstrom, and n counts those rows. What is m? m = 0.98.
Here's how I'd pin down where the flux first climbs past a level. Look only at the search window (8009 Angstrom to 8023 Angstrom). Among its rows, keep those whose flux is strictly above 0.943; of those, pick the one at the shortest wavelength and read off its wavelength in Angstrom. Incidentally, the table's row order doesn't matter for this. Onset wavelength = 8010.0 Angstrom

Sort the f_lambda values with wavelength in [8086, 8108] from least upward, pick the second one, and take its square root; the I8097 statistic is 1.01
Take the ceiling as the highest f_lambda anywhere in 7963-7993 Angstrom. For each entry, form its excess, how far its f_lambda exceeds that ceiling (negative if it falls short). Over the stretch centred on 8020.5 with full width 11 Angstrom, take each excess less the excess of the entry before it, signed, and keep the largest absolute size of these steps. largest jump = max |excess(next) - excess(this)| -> 0.0160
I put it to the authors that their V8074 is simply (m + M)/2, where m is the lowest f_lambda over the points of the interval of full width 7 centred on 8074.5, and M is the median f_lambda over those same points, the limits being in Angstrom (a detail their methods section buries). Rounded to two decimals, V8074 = 0.94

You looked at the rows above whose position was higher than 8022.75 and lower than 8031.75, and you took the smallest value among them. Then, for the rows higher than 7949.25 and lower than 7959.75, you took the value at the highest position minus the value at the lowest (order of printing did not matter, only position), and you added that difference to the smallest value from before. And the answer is 1.01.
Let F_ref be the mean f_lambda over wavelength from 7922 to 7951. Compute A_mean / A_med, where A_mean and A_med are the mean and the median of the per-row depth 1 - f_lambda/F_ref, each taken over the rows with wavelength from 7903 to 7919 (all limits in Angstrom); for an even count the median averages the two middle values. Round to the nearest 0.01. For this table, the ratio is 0.97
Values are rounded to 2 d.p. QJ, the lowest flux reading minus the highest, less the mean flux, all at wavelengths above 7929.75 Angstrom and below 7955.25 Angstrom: -1.16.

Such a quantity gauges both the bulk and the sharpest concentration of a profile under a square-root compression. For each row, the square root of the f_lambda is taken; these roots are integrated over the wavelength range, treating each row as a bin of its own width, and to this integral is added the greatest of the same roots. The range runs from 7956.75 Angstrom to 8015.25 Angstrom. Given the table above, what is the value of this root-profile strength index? 59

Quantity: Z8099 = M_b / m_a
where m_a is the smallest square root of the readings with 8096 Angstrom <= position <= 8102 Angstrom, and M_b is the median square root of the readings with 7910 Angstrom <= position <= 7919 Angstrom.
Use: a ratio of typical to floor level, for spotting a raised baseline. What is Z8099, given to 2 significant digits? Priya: 0.89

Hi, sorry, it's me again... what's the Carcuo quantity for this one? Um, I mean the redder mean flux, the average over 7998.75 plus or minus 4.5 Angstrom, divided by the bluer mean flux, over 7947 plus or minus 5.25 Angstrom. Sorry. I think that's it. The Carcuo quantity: 0.94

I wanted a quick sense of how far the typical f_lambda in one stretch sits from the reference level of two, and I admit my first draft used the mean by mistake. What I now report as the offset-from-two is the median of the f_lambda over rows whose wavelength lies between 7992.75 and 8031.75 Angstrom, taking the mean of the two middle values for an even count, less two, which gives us -1.08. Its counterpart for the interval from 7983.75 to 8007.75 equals -1.08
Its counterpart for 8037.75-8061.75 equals -1.13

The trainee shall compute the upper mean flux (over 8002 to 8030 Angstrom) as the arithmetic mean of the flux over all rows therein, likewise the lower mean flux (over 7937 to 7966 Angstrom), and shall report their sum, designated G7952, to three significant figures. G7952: 1.92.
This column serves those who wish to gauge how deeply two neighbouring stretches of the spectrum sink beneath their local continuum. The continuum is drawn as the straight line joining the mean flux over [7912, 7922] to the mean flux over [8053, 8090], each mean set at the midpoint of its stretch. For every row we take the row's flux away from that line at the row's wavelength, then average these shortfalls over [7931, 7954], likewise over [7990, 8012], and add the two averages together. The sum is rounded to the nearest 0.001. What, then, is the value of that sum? -0.180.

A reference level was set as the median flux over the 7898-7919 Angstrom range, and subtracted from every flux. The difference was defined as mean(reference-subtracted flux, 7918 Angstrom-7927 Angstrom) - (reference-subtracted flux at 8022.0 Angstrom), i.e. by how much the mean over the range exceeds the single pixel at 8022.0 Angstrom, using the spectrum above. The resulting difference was -0.06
